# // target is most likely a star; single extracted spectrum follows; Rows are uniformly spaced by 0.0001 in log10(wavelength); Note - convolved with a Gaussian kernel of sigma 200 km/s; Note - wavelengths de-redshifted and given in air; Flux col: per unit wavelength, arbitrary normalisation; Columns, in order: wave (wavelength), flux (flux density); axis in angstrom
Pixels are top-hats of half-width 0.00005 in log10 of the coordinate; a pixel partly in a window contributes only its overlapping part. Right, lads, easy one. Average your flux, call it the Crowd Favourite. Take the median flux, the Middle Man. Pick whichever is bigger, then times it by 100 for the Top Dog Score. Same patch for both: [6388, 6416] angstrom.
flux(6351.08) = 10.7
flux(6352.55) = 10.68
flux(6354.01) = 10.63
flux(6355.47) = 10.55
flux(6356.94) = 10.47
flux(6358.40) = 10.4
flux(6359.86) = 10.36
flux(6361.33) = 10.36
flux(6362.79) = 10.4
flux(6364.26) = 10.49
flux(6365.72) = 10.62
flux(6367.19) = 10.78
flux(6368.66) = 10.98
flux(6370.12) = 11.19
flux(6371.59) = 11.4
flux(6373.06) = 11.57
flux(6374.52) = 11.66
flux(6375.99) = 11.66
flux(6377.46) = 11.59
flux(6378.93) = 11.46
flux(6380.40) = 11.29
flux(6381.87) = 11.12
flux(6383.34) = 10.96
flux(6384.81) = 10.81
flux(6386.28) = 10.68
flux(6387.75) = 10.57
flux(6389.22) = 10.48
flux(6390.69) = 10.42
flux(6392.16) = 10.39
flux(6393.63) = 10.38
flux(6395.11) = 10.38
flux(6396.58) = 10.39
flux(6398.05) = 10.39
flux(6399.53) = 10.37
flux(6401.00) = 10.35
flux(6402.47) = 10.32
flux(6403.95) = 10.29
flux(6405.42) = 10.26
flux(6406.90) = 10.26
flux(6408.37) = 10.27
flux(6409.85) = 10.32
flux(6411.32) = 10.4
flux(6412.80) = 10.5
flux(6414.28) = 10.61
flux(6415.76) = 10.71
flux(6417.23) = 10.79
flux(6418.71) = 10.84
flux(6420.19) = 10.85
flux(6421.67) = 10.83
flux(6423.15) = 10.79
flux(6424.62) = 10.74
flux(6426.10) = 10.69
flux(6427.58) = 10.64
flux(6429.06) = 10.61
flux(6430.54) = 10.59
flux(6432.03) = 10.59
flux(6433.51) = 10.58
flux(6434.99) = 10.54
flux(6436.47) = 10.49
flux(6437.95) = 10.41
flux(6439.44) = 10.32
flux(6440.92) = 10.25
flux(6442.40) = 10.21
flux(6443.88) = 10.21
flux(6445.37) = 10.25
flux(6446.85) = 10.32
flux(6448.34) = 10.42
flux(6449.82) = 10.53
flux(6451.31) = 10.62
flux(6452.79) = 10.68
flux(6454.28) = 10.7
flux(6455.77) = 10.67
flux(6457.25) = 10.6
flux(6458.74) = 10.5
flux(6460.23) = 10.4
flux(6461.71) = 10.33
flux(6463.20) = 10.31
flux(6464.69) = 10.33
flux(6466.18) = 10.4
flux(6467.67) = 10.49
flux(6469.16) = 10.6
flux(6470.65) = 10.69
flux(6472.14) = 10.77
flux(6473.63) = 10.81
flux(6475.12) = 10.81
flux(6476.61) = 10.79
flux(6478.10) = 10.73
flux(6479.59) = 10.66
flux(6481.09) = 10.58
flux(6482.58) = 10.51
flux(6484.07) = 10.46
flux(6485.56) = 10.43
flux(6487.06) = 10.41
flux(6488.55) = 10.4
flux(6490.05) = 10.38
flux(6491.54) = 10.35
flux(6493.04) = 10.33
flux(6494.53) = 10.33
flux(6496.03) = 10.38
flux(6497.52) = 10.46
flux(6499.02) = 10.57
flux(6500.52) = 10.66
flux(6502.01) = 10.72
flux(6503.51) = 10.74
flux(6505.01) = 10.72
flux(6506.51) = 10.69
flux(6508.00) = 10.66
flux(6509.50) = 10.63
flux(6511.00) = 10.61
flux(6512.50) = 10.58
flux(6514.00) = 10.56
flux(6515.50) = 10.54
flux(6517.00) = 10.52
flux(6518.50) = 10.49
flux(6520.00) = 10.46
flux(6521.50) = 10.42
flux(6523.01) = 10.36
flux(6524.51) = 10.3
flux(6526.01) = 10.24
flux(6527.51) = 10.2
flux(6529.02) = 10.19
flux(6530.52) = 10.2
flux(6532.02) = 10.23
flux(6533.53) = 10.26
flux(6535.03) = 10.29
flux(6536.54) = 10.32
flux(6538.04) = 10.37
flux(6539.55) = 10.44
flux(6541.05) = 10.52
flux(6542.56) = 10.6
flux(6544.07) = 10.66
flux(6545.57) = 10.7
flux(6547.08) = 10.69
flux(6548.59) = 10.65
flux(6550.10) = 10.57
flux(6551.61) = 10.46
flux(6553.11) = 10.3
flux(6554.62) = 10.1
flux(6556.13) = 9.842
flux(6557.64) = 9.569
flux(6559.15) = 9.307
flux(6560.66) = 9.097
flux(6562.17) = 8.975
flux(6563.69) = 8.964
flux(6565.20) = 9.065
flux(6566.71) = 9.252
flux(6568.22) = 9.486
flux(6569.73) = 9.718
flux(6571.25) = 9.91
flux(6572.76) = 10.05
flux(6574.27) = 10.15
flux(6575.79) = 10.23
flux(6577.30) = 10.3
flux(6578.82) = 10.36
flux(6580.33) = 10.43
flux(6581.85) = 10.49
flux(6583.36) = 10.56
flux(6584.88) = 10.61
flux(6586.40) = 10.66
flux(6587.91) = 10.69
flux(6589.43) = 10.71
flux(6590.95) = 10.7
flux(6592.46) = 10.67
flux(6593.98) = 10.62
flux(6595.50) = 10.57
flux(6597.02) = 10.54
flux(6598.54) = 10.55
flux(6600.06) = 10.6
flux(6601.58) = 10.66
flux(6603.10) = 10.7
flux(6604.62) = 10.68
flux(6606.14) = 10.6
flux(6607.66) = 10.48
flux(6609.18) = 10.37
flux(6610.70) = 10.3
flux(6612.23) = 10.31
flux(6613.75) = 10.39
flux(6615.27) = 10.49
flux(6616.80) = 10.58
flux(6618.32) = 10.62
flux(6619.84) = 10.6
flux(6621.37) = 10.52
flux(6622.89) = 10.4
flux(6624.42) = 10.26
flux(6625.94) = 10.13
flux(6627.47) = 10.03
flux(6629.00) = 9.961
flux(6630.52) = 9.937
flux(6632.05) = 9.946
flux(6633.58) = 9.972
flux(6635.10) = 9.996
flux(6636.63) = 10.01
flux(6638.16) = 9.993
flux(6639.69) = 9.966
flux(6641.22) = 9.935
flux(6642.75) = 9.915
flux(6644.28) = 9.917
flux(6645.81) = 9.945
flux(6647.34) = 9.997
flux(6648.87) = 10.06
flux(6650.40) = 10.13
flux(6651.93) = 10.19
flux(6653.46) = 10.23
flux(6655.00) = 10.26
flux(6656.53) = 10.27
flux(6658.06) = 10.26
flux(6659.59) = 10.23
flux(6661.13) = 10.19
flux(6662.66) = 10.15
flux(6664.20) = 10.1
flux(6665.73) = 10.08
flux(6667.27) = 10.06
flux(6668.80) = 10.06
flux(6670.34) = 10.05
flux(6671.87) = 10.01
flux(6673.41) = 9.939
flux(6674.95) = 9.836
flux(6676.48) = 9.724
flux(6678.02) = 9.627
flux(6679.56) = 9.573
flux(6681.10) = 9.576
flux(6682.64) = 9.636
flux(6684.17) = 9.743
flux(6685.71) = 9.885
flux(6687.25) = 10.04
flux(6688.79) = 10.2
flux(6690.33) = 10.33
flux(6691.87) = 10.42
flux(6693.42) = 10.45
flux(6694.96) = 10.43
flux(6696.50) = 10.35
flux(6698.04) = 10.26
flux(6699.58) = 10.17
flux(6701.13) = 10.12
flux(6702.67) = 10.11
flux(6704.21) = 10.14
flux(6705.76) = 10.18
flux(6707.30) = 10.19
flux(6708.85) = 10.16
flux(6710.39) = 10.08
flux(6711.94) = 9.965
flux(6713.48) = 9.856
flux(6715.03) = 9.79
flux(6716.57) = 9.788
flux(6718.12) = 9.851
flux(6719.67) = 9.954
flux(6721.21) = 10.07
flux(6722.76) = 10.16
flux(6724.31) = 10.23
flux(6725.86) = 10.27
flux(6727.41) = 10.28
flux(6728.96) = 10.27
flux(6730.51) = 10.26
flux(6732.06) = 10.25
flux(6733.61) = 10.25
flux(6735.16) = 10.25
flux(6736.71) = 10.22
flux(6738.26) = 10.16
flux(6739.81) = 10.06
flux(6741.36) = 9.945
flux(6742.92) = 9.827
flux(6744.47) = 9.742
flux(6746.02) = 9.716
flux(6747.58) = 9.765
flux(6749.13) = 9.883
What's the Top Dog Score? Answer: 1039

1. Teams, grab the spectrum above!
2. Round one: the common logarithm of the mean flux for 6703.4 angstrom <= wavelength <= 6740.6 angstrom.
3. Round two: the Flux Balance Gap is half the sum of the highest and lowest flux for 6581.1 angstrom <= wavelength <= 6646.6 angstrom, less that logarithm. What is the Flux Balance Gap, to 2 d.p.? 9.31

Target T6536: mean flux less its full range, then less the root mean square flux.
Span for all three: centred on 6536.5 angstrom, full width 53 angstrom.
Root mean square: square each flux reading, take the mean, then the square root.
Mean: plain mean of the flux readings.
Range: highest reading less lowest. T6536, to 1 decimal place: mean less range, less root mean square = -1.7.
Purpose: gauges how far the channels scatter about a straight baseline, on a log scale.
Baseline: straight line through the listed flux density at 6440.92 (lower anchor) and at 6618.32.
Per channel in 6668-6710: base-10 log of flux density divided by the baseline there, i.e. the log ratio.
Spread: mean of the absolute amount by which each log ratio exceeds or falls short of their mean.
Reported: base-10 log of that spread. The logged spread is -2.06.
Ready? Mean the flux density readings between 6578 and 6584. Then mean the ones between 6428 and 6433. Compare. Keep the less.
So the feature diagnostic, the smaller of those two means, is 10.5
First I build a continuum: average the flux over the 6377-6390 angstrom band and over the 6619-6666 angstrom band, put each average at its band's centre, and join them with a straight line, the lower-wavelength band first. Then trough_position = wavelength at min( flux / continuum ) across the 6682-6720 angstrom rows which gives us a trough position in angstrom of 6682.64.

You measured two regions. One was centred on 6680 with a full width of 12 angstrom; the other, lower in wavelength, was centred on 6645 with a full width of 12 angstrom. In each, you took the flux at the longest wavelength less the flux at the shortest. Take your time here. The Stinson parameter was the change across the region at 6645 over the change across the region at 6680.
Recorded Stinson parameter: 3.3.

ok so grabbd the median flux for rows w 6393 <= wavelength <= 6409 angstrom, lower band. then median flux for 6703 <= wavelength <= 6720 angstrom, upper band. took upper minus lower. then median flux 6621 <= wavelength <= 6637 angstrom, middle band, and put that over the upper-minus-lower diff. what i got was -26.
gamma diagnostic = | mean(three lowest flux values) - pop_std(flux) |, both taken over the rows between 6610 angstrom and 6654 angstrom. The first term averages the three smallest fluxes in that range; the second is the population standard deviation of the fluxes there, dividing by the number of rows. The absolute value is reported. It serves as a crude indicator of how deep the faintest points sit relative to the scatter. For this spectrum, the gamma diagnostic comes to 9.7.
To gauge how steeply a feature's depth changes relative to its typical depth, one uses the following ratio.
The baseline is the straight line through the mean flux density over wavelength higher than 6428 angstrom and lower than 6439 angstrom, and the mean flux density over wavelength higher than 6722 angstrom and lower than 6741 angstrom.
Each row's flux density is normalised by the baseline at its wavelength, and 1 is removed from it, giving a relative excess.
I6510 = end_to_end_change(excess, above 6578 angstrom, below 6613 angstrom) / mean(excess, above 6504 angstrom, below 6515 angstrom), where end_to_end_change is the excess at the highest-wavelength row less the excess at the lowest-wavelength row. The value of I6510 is -0.1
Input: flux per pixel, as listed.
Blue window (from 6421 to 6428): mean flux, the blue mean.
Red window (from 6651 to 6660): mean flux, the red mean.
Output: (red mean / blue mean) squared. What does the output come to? 0.91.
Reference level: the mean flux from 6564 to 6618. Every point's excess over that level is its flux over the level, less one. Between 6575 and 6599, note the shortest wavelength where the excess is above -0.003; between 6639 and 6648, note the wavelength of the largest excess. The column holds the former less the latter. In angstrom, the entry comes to -68.5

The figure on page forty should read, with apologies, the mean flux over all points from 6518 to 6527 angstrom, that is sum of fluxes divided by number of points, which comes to 10.4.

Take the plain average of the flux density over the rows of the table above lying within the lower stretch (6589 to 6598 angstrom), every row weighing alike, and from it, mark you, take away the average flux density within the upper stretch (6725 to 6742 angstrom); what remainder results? 0.4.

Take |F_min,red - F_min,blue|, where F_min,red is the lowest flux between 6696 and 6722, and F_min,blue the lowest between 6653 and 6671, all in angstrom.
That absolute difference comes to 0.26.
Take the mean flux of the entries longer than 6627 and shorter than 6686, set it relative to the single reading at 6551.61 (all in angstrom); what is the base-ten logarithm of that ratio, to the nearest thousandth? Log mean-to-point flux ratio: -0.020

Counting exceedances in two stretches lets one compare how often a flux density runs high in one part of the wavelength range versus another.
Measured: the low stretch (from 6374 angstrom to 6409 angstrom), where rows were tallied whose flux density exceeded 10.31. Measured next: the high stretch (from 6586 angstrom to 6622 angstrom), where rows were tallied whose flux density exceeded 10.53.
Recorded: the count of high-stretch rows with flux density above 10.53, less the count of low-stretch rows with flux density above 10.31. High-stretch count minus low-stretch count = -3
